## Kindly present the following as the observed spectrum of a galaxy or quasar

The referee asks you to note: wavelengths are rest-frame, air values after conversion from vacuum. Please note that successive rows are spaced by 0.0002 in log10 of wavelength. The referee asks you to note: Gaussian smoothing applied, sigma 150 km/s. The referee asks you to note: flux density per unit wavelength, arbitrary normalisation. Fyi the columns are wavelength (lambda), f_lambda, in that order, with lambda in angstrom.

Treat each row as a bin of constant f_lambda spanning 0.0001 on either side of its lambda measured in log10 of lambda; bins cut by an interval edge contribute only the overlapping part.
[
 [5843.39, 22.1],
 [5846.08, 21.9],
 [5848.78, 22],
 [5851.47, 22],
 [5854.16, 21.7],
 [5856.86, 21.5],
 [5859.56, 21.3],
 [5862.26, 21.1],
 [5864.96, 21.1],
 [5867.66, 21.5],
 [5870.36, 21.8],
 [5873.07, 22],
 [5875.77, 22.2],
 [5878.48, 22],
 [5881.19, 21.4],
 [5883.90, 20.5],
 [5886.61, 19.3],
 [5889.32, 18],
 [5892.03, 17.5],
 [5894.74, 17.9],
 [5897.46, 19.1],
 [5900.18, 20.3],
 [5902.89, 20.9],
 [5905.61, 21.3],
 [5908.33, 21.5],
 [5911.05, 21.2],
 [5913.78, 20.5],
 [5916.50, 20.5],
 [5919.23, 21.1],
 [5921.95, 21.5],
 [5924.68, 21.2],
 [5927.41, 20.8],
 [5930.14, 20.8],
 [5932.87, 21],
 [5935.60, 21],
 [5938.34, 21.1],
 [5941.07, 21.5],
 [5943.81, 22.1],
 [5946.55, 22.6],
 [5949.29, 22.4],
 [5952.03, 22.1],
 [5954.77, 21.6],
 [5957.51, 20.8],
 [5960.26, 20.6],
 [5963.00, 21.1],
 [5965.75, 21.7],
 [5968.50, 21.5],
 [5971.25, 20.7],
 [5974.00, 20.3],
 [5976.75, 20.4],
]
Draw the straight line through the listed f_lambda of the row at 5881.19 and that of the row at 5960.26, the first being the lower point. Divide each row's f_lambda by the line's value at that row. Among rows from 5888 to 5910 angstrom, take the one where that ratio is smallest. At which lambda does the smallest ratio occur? 5892.03 angstrom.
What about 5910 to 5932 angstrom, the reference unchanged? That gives 5913.78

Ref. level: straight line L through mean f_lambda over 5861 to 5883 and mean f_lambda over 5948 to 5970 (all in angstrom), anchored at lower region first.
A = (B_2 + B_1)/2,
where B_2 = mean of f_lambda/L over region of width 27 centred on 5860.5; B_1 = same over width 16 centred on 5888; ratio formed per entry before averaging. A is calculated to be 0.941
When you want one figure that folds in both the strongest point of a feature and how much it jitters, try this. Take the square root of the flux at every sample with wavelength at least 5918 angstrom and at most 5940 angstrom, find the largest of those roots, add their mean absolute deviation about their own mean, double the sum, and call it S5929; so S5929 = 9.31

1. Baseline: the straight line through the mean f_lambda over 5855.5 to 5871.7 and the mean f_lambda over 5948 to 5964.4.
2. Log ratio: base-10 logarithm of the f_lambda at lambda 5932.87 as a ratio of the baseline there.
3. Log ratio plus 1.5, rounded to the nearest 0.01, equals 1.49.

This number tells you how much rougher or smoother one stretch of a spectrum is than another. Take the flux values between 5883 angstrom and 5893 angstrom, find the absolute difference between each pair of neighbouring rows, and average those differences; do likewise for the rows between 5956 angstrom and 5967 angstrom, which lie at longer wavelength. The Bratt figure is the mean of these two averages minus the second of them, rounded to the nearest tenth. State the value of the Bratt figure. 0.3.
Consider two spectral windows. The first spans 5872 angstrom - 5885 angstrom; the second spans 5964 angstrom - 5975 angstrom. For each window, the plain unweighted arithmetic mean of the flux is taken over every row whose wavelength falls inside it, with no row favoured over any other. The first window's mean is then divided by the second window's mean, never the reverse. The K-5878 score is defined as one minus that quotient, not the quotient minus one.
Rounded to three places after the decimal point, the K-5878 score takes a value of -0.027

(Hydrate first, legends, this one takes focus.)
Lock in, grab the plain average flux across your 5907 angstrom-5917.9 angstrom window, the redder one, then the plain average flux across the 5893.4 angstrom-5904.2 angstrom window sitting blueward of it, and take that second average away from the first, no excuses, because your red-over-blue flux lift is 1.4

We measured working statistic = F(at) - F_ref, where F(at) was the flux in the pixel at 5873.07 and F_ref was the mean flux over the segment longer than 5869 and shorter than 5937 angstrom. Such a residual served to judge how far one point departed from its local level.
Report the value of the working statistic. 1.4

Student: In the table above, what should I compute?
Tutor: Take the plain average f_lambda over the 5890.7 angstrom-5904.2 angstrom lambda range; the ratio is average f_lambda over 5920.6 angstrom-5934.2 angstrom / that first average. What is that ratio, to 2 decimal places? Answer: 1.10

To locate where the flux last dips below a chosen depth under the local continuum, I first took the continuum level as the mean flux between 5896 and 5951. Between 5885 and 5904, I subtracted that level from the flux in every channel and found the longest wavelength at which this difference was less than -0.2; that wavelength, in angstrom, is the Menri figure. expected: 5902.89 angstrom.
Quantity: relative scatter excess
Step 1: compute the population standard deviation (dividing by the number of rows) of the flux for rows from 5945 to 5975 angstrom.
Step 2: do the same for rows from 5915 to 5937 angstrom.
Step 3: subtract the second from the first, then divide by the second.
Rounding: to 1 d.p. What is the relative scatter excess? 1.6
